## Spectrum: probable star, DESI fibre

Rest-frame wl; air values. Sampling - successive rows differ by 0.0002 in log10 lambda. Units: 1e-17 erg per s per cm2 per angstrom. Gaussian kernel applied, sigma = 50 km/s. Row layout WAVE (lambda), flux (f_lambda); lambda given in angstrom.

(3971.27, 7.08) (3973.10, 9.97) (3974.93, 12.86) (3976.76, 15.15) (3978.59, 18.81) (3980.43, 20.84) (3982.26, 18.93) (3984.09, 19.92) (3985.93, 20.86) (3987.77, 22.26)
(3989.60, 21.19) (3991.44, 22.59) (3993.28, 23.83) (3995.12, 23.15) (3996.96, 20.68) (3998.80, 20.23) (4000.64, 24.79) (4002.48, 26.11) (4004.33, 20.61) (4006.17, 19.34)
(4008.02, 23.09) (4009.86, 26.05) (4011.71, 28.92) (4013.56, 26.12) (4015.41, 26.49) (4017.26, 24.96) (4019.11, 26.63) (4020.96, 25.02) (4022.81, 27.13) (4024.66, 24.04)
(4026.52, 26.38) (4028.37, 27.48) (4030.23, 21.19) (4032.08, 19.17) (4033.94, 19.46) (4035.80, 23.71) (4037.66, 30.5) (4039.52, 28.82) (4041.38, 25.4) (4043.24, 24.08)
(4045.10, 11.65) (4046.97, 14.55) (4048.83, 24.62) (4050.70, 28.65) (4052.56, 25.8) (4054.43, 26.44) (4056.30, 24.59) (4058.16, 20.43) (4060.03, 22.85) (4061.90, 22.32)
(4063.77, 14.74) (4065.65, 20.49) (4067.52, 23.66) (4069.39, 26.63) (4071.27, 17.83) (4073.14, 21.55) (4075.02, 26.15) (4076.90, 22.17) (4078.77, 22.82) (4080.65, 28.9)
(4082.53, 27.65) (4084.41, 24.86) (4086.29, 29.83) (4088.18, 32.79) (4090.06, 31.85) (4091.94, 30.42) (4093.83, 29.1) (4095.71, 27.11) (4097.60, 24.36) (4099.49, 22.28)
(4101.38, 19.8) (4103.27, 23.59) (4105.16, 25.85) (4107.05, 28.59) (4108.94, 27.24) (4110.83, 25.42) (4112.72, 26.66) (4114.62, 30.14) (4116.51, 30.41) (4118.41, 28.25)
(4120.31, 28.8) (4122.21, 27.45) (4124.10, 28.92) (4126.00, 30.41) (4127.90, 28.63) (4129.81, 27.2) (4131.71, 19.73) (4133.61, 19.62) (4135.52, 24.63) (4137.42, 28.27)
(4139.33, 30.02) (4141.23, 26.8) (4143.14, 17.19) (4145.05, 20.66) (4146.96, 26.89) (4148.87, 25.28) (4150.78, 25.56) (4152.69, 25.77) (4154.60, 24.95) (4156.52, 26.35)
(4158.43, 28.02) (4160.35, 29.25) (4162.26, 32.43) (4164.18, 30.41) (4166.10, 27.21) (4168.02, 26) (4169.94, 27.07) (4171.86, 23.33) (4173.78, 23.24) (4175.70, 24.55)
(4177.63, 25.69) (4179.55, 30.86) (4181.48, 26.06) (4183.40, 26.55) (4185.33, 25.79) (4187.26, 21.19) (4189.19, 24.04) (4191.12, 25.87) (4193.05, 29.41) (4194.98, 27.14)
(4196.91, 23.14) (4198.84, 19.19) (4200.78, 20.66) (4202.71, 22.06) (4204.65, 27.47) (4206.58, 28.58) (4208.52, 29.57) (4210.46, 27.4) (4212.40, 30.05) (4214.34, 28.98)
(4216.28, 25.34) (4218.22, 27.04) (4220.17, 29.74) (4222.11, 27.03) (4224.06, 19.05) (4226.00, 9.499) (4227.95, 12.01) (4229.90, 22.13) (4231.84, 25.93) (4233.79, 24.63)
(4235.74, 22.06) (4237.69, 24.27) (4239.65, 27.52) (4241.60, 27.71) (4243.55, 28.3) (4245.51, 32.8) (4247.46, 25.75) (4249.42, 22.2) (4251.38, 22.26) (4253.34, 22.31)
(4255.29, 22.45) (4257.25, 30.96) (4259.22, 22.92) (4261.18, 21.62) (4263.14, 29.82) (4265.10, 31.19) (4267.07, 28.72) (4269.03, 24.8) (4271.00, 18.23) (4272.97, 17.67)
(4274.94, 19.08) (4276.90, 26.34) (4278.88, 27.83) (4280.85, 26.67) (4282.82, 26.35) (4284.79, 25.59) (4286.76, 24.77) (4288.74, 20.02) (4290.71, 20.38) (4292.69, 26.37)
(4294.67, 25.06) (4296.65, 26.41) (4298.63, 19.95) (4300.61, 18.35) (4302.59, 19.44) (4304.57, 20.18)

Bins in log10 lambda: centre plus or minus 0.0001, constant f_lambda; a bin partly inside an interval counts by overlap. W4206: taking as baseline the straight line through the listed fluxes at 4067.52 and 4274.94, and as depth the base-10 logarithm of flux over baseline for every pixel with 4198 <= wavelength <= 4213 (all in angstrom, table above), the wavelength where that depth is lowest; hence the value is 4198.84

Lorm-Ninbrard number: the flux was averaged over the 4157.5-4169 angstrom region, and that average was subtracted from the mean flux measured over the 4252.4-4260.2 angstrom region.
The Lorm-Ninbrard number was -4.2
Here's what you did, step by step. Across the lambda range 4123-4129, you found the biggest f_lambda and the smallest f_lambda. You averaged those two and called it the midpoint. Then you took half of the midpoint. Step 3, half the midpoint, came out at 14.8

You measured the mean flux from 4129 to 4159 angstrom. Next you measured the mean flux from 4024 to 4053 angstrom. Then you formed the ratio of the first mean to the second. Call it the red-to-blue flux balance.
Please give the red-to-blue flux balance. 1.06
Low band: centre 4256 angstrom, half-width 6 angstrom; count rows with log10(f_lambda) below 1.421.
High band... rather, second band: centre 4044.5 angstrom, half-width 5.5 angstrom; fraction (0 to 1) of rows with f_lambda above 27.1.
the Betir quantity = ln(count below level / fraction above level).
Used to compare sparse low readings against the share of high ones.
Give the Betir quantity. 3.4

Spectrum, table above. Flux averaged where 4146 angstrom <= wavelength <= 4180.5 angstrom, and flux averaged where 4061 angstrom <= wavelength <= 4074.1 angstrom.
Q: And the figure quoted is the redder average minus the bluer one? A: 5.8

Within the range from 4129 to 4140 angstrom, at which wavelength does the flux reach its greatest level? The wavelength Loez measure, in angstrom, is 4139.33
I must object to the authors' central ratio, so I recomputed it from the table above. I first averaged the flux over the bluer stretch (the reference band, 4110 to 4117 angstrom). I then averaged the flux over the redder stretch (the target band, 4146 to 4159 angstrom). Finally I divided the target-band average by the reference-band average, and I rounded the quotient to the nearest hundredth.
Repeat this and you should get 0.93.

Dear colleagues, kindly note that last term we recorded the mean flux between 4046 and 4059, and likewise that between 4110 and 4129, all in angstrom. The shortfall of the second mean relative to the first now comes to -4.9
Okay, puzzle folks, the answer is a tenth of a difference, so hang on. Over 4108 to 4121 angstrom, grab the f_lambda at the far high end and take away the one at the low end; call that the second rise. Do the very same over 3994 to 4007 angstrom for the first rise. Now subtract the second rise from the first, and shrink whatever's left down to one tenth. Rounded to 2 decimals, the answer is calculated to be -0.54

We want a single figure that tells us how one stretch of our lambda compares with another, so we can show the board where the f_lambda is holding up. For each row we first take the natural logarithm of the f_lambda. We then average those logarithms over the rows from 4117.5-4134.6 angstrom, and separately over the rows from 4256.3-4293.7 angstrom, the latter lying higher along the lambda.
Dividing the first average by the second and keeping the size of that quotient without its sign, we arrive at 1.02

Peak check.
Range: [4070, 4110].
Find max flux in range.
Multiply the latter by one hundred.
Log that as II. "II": 3279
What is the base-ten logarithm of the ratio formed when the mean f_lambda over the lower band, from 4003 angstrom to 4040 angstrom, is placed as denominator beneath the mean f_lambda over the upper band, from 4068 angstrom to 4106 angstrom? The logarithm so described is 0.018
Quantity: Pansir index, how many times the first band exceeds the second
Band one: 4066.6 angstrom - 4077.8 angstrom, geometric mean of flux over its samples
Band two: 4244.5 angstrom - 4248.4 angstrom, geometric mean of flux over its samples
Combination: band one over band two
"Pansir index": 0.78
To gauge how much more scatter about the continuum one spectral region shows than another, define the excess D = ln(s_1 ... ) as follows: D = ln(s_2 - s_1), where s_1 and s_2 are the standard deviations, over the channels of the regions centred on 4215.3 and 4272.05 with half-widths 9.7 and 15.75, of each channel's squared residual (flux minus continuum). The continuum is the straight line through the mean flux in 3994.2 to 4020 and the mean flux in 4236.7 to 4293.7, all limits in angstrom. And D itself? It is 2.0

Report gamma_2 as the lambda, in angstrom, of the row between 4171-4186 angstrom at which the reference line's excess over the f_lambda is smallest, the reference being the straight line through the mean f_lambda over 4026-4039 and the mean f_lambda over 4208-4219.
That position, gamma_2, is 4179.55 angstrom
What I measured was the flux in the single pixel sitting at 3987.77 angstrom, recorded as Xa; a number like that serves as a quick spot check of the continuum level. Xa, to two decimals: 22.26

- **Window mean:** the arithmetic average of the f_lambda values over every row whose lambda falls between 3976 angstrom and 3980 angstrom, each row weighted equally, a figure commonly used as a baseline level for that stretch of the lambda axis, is 17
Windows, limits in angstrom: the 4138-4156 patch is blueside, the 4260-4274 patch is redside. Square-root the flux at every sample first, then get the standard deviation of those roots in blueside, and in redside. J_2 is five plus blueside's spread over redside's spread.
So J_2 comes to 5.7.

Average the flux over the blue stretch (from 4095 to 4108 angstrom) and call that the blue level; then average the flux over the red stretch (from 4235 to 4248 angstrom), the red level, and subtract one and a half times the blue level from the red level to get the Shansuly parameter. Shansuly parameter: -10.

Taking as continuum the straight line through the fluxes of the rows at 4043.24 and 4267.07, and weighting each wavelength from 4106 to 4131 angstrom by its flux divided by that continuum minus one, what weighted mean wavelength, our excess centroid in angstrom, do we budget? 4119.0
